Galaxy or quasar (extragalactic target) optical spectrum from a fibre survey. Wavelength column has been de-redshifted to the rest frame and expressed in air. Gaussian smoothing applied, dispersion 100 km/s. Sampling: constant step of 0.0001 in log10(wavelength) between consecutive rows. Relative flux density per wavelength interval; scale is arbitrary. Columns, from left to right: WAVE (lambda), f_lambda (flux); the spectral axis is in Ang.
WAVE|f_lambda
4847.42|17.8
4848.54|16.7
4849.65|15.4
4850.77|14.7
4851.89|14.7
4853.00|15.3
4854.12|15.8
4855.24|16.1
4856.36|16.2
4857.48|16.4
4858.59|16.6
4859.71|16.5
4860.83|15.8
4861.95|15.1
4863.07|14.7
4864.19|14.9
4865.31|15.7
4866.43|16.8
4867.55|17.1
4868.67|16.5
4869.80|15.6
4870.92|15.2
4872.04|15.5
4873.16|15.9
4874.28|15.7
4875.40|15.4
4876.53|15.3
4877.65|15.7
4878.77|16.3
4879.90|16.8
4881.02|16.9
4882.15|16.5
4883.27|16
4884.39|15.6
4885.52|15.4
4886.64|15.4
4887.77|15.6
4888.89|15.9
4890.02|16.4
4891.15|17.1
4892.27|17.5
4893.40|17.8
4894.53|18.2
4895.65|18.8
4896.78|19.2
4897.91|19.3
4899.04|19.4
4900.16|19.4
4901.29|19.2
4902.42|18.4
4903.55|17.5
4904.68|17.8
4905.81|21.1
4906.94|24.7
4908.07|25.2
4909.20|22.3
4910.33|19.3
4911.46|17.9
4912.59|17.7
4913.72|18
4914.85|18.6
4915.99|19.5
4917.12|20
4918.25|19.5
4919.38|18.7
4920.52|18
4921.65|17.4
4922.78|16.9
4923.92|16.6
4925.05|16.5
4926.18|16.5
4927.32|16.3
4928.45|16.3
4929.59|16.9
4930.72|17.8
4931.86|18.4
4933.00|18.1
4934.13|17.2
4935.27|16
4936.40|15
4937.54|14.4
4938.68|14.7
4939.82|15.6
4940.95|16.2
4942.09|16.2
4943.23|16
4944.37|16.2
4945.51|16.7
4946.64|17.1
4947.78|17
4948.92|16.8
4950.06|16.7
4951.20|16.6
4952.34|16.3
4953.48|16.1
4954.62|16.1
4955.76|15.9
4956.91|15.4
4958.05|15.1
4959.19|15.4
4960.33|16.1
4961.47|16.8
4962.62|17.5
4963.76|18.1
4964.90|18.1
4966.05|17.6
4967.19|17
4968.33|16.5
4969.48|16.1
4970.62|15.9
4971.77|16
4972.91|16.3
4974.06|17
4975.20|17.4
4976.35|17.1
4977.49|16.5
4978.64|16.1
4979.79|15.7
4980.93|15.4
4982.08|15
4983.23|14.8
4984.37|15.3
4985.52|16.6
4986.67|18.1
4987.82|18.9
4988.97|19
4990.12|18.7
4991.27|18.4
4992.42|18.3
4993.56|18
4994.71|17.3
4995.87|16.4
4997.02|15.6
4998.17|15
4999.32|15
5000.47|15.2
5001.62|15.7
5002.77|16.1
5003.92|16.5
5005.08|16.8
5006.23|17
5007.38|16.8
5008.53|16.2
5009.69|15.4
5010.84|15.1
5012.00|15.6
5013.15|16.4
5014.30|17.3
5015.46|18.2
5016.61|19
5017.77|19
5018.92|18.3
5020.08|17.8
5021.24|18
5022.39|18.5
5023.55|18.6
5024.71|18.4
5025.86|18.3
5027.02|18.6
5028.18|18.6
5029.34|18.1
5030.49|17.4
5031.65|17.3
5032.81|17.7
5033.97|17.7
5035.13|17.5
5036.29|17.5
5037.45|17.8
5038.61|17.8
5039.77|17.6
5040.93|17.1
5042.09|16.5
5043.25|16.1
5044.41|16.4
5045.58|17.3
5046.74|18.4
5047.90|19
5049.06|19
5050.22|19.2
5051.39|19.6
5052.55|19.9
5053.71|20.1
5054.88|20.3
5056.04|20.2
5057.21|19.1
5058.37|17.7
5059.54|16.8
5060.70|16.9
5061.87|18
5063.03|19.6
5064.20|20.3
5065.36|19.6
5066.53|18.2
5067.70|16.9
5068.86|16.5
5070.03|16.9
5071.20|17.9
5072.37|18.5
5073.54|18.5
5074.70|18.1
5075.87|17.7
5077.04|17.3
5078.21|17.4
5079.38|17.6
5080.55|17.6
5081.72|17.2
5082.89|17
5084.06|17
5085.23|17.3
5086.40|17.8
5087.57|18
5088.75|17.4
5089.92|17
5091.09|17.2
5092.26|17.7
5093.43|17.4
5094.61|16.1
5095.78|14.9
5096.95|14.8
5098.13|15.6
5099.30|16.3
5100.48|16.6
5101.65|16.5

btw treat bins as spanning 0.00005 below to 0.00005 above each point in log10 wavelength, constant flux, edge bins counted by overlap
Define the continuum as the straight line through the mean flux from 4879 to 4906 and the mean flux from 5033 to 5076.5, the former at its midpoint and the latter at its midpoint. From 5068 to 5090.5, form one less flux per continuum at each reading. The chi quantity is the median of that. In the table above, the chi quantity 0.047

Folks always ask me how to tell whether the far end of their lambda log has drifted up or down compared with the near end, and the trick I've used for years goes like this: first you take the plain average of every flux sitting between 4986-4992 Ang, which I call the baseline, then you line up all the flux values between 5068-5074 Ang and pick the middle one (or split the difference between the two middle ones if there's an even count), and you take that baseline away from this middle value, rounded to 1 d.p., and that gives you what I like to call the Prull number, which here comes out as -0.7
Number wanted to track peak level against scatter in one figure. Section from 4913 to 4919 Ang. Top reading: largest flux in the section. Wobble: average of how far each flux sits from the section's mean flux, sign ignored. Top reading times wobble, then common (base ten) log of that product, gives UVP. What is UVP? 1.1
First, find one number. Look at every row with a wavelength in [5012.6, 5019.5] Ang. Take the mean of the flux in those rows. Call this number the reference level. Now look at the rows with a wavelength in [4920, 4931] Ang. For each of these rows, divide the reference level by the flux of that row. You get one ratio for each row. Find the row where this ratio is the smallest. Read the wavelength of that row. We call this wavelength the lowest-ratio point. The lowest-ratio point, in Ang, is 4920.52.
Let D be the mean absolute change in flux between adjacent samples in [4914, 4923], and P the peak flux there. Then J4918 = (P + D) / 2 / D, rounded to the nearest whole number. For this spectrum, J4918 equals 16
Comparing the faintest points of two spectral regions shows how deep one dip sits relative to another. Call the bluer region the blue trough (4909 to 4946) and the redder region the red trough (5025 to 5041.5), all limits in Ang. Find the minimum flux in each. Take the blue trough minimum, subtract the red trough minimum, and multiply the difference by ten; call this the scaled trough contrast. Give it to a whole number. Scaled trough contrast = -27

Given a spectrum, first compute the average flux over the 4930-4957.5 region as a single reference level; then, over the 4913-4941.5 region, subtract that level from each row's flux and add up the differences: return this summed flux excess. 20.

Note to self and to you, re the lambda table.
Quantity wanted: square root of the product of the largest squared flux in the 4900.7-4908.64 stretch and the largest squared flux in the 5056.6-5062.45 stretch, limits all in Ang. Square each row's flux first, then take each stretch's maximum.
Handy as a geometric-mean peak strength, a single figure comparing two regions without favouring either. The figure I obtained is 481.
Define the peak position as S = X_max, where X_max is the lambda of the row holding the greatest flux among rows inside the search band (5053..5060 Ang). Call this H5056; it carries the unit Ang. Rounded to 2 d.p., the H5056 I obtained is 5054.88 Ang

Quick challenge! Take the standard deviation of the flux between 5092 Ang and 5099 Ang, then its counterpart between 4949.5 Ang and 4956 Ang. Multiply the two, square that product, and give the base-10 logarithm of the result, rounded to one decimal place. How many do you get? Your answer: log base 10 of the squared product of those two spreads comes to -1.0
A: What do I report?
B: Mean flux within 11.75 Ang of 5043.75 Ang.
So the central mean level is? 18.1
